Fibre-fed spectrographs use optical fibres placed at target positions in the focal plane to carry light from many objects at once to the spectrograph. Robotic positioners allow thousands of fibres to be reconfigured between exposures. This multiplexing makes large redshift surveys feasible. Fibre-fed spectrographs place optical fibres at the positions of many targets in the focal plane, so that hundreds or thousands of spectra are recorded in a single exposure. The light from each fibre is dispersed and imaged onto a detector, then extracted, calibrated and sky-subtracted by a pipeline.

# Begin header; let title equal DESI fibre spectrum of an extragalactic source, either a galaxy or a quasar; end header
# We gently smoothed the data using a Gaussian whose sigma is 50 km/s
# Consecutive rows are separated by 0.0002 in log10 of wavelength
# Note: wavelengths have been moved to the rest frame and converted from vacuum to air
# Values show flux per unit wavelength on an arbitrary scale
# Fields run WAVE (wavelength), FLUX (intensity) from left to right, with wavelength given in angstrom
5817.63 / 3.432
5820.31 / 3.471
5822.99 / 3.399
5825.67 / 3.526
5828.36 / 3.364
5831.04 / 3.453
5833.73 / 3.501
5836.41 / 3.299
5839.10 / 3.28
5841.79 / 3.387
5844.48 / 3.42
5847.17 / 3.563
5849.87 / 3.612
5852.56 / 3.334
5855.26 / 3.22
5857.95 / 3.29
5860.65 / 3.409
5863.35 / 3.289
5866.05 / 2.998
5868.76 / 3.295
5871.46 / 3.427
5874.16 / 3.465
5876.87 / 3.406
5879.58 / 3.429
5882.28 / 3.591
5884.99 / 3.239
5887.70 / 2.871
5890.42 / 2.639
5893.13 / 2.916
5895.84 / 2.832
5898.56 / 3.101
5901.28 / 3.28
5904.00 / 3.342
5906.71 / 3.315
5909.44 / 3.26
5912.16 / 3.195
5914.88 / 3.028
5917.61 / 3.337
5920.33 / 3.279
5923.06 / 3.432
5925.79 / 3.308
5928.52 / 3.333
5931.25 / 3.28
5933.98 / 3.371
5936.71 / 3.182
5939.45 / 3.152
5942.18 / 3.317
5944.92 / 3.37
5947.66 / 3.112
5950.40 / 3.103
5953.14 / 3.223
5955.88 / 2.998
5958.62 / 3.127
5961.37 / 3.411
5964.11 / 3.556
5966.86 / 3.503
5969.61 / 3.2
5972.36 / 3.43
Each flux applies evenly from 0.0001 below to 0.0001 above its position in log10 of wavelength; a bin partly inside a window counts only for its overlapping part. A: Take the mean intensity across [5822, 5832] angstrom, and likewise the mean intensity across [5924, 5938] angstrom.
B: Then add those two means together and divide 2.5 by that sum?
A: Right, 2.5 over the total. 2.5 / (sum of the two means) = 0.371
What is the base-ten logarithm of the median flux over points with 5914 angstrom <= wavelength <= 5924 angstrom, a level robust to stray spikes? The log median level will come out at 0.520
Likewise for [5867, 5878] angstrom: 0.534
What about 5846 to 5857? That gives 0.538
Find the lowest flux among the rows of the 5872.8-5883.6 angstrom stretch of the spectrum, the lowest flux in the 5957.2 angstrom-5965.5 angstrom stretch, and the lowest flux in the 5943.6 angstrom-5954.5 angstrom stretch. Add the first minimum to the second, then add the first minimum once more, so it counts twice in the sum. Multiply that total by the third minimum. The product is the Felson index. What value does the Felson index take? 30.8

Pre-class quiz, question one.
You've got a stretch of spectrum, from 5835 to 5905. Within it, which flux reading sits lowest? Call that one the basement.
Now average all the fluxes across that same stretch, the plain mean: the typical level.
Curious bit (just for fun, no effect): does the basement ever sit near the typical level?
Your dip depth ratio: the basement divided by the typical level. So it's 0.81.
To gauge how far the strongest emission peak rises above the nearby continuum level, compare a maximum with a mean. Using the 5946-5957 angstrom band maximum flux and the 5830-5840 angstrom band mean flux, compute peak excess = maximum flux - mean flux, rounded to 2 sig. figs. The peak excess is -0.16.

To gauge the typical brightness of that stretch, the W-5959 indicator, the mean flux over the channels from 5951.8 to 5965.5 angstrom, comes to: 3.3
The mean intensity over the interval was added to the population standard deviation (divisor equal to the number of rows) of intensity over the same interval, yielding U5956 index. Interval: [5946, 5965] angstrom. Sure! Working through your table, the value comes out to 3.40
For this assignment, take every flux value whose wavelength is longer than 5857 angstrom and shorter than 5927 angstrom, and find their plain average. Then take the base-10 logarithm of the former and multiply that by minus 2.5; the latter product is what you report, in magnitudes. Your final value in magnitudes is -1.27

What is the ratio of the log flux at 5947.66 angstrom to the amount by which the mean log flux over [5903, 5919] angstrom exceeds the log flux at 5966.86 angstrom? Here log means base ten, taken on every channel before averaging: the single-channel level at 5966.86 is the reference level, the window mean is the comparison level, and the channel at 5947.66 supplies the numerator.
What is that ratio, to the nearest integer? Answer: -15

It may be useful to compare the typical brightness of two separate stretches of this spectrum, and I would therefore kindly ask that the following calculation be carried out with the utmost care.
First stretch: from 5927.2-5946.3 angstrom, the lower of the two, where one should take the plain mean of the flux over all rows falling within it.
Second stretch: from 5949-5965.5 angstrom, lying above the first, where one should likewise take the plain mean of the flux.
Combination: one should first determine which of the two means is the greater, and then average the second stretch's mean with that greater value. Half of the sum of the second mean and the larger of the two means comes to 3.26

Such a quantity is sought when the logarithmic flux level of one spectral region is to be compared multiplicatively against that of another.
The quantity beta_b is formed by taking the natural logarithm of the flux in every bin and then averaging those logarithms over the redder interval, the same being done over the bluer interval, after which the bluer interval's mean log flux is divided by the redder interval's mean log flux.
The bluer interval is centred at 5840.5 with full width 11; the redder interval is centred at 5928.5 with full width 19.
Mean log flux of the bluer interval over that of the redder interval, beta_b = 1.01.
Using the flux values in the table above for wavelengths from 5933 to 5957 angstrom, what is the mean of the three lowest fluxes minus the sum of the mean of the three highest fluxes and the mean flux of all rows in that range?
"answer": -3.48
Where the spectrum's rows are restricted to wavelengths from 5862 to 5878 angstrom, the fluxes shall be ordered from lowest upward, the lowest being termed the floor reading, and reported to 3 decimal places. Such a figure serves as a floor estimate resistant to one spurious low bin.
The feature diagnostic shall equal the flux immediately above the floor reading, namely 3.289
